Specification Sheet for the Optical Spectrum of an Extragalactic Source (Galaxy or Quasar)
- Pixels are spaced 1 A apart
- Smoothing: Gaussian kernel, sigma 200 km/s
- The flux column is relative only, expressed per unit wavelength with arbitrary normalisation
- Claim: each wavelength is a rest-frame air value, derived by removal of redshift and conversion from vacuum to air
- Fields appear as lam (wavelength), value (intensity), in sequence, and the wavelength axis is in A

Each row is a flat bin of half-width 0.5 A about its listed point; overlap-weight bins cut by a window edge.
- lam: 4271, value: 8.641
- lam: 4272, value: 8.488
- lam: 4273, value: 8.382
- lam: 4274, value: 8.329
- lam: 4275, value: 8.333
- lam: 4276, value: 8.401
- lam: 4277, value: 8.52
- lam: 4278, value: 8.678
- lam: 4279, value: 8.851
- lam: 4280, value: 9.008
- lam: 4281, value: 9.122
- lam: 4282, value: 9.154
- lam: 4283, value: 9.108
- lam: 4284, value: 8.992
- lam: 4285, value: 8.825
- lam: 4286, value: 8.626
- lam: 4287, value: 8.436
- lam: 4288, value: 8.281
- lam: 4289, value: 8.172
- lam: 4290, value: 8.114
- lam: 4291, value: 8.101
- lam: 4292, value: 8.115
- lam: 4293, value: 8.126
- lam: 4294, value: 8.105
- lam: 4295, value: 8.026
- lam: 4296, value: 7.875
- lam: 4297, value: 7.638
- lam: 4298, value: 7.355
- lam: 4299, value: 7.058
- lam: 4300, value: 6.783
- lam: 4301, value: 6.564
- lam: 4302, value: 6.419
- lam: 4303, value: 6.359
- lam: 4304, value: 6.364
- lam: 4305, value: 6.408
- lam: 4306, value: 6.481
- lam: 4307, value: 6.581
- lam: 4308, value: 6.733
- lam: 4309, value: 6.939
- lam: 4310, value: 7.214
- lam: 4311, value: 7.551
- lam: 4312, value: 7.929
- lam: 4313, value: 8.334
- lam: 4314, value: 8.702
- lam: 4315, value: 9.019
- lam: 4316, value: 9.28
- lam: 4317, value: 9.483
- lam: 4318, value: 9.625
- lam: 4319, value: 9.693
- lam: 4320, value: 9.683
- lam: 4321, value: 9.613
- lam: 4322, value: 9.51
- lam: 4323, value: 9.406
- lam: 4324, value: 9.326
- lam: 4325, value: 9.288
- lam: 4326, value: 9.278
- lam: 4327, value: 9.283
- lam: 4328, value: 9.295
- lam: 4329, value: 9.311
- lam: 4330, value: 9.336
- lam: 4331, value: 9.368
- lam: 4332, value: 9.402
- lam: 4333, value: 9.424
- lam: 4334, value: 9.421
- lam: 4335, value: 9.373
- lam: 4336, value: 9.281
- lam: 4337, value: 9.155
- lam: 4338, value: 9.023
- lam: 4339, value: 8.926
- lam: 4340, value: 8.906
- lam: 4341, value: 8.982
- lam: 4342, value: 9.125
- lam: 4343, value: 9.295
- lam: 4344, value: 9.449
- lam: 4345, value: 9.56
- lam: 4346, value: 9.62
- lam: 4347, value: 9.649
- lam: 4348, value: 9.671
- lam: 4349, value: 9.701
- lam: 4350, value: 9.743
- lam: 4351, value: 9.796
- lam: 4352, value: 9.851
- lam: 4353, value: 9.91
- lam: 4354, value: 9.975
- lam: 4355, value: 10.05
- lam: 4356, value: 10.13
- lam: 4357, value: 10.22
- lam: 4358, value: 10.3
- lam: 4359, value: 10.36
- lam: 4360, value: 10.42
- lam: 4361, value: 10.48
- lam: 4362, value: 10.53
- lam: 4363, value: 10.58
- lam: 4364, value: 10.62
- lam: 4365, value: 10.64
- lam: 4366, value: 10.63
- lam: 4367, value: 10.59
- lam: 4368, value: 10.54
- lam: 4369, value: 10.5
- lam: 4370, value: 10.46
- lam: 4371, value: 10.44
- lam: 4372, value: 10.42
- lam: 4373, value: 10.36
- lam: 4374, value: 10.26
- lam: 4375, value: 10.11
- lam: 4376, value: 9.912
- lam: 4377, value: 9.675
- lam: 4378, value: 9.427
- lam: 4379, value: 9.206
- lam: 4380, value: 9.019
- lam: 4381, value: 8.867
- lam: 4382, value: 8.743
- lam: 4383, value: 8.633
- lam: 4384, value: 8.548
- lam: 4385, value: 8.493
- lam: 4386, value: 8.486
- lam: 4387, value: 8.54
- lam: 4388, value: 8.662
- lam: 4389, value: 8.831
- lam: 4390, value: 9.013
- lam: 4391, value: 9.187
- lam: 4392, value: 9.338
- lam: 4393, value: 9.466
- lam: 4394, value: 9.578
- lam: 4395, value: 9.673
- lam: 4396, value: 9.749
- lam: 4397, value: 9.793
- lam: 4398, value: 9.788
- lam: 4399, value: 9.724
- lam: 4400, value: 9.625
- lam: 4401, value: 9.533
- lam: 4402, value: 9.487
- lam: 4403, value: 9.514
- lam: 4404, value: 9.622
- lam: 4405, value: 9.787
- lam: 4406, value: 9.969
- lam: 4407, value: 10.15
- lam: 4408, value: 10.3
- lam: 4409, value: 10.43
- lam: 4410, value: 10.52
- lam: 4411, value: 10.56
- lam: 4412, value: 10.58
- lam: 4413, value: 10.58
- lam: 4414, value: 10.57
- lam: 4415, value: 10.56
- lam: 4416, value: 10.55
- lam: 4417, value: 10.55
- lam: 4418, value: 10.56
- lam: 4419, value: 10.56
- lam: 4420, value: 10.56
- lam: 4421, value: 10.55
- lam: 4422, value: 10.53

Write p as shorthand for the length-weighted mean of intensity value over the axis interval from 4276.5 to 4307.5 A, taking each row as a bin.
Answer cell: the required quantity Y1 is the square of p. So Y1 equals 62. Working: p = 7.9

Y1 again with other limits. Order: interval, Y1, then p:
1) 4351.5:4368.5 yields 107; 10.3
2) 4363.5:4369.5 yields 112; 10.6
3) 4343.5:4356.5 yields 96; 9.8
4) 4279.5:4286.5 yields 81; 9.0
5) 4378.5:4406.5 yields 85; 9.2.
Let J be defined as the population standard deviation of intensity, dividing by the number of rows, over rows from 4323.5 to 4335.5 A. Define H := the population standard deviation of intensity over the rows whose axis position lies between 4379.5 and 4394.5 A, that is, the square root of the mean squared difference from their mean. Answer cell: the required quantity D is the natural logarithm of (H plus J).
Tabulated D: -0.91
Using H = 0.35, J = 0.05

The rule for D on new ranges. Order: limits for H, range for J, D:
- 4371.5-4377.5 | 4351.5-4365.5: -0.65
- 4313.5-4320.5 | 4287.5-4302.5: -0.03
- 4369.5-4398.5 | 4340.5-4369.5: 0.12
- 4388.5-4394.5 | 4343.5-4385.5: -0.13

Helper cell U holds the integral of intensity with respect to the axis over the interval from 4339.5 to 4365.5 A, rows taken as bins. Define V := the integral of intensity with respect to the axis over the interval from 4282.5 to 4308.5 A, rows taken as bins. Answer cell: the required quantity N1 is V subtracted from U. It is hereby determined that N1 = 60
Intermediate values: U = 258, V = 198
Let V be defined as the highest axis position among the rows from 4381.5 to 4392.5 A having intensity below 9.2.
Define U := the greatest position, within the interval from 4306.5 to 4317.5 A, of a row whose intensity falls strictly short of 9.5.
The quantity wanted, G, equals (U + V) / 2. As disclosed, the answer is 4354.0 A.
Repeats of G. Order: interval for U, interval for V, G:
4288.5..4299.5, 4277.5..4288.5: 4293.5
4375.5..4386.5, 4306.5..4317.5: 4350.5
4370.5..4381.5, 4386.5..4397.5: 4386.0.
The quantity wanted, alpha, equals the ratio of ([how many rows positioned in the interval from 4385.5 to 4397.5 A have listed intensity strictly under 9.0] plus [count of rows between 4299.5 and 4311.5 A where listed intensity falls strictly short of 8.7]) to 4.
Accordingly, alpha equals 4.0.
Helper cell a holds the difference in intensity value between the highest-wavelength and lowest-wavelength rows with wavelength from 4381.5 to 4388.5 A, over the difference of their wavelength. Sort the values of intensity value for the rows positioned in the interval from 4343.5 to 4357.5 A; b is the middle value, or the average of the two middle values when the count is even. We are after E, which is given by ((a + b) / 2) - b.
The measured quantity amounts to -4.89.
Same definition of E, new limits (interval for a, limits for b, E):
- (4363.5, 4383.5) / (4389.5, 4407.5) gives -4.86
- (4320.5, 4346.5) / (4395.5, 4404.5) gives -4.81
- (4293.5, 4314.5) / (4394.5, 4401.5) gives -4.85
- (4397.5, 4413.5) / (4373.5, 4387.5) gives -4.45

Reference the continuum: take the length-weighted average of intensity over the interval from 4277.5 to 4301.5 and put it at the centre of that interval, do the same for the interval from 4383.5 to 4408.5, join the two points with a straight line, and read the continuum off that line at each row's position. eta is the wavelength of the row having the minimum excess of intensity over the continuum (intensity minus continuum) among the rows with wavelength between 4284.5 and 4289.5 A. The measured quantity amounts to 4289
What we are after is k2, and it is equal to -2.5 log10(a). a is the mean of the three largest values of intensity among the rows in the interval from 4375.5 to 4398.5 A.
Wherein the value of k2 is -2.48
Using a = 9.8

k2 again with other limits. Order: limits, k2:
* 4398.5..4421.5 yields -2.56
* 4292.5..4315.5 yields -2.35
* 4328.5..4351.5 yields -2.47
